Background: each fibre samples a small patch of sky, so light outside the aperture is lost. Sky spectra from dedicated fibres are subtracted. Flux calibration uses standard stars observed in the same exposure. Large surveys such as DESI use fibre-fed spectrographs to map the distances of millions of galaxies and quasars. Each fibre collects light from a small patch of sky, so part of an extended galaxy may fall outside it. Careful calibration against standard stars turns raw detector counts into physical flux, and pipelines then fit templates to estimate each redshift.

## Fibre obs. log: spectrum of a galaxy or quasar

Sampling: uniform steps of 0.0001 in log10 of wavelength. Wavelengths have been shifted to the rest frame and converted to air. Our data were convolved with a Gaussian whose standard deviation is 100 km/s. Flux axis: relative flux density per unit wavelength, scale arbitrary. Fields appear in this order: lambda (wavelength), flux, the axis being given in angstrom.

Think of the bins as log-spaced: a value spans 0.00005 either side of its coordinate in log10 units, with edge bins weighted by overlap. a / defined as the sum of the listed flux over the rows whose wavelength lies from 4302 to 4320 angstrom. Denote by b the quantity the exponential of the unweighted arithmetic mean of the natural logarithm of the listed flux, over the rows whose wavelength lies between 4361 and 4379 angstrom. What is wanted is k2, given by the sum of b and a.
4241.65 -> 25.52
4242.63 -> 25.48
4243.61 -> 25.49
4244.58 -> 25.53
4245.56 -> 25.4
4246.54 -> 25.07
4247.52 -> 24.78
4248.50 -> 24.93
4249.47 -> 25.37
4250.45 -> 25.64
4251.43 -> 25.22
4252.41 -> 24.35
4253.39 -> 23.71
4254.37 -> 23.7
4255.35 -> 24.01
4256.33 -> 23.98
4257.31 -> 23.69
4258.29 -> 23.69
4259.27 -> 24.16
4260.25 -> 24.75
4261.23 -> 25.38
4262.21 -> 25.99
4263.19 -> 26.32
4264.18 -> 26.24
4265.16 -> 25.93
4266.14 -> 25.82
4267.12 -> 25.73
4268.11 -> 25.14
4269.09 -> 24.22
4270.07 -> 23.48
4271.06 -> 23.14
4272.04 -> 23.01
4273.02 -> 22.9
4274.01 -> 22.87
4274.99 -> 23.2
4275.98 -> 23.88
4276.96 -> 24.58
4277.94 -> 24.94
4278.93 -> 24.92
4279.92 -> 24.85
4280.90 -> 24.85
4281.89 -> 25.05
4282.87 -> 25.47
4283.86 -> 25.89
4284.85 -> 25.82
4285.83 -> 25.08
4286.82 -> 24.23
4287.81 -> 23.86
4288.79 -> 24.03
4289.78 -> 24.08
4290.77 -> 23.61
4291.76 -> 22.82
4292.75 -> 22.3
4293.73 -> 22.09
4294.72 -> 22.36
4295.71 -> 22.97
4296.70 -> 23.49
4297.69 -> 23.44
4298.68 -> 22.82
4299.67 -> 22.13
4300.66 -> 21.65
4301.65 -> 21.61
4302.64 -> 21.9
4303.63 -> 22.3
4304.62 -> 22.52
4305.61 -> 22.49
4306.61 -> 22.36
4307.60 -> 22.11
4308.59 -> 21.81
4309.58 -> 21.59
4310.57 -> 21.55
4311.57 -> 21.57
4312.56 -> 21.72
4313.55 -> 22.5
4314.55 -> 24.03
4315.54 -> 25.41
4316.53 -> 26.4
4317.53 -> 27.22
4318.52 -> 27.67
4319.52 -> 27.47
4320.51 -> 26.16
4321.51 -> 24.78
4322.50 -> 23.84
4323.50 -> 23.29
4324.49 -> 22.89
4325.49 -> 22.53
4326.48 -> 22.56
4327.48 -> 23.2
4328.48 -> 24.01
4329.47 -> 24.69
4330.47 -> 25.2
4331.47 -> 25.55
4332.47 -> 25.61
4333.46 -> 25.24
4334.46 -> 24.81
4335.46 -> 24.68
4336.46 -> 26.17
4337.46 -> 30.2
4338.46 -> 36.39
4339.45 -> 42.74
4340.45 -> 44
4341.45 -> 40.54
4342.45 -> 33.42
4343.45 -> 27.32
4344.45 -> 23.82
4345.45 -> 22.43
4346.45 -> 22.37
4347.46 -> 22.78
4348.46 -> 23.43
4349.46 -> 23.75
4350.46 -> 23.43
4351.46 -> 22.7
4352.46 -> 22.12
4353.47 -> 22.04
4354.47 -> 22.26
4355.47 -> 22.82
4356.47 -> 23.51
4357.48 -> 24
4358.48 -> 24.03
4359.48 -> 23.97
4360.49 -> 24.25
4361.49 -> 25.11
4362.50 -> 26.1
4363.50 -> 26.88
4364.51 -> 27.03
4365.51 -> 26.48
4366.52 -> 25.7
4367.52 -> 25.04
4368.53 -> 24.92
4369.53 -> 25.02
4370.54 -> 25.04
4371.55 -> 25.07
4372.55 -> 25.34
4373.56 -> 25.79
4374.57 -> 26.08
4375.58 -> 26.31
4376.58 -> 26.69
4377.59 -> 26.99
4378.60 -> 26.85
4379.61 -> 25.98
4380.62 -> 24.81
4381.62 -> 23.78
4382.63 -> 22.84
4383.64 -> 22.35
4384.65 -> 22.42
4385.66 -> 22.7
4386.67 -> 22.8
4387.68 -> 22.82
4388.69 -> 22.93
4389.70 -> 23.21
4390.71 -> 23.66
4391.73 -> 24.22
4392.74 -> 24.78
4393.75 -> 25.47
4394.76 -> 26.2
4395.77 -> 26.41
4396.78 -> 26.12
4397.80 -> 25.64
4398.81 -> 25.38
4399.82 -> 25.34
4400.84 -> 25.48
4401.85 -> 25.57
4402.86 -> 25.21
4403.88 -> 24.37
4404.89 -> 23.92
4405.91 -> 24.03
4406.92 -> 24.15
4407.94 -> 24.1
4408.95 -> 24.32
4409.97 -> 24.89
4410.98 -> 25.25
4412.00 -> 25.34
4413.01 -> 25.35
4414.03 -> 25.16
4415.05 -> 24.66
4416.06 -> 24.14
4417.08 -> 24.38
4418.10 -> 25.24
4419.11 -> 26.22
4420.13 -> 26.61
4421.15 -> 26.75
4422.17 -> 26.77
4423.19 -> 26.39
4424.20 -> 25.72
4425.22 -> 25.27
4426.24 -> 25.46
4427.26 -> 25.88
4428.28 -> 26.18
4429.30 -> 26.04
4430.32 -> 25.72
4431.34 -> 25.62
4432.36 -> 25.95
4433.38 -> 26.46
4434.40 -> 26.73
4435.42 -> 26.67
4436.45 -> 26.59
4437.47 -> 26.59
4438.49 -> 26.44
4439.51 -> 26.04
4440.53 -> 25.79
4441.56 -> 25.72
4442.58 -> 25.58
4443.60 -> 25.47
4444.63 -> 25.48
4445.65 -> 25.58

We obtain 449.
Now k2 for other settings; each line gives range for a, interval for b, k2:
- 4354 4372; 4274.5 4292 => 472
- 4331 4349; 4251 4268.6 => 546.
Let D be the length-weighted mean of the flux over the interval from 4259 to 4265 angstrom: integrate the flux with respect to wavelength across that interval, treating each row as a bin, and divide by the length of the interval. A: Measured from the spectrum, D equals 25.5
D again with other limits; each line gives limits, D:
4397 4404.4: 25.3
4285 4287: 25.0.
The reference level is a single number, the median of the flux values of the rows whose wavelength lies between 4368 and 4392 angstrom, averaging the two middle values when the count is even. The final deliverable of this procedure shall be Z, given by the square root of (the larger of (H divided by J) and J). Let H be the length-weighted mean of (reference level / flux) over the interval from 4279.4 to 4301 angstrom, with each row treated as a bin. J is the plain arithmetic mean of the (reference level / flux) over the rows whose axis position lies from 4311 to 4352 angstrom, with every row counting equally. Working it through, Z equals 1.04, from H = 1.05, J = 0.975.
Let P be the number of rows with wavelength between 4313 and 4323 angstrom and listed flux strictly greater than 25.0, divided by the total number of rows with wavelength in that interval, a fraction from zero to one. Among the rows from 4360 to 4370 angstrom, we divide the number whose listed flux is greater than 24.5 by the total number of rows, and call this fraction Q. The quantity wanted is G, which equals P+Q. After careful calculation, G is 1.5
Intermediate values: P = 0.6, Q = 0.9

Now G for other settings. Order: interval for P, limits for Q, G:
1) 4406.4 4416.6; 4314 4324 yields 1.1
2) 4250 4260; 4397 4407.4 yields 0.8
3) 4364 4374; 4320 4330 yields 1.2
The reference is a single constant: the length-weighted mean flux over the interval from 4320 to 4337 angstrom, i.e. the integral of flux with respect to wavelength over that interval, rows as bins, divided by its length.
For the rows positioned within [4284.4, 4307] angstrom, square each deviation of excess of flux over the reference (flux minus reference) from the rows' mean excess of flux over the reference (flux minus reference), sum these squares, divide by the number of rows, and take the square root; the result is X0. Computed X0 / 1.1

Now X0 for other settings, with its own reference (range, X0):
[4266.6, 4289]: 0.9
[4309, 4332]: 1.9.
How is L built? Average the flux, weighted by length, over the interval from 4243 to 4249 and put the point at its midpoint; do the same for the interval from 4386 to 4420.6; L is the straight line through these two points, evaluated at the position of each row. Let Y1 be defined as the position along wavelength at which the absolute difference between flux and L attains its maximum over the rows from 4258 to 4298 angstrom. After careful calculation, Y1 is 4293.73 angstrom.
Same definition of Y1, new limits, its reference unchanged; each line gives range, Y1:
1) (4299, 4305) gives 4301.65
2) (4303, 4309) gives 4308.59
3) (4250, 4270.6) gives 4270.07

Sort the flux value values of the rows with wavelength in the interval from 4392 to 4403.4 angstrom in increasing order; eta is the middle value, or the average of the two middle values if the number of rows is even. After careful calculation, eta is 25.5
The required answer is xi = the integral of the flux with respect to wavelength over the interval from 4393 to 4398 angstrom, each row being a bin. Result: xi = 130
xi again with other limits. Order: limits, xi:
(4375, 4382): 182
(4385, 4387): 45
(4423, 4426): 77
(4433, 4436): 80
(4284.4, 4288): 89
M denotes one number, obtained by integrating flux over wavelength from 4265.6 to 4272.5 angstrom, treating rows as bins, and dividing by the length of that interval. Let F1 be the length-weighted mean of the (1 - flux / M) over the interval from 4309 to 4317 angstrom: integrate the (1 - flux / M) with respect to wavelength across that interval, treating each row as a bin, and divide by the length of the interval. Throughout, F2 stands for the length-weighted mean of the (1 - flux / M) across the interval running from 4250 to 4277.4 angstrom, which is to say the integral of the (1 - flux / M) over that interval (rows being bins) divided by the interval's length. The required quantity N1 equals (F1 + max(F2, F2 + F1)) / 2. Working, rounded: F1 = 0.05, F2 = 0.00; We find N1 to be 0.052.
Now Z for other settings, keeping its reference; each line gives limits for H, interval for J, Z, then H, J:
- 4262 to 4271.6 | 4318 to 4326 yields 1.00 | 0.99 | 1.007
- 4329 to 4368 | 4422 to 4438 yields 1.01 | 0.97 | 0.952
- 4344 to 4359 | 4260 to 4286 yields 1.04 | 1.08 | 1.005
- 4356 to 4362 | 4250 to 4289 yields 1.01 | 1.03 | 1.013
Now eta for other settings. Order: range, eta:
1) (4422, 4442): 26.0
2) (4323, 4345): 25.2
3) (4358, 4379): 25.7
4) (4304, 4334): 23.6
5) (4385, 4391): 22.9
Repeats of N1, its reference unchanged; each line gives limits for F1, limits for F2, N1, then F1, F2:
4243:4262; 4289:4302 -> 0.027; -0.01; 0.07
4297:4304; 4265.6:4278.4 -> 0.092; 0.09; 0.01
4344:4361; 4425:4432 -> 0.022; 0.05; -0.06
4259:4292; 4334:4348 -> -0.122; -0.01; -0.24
